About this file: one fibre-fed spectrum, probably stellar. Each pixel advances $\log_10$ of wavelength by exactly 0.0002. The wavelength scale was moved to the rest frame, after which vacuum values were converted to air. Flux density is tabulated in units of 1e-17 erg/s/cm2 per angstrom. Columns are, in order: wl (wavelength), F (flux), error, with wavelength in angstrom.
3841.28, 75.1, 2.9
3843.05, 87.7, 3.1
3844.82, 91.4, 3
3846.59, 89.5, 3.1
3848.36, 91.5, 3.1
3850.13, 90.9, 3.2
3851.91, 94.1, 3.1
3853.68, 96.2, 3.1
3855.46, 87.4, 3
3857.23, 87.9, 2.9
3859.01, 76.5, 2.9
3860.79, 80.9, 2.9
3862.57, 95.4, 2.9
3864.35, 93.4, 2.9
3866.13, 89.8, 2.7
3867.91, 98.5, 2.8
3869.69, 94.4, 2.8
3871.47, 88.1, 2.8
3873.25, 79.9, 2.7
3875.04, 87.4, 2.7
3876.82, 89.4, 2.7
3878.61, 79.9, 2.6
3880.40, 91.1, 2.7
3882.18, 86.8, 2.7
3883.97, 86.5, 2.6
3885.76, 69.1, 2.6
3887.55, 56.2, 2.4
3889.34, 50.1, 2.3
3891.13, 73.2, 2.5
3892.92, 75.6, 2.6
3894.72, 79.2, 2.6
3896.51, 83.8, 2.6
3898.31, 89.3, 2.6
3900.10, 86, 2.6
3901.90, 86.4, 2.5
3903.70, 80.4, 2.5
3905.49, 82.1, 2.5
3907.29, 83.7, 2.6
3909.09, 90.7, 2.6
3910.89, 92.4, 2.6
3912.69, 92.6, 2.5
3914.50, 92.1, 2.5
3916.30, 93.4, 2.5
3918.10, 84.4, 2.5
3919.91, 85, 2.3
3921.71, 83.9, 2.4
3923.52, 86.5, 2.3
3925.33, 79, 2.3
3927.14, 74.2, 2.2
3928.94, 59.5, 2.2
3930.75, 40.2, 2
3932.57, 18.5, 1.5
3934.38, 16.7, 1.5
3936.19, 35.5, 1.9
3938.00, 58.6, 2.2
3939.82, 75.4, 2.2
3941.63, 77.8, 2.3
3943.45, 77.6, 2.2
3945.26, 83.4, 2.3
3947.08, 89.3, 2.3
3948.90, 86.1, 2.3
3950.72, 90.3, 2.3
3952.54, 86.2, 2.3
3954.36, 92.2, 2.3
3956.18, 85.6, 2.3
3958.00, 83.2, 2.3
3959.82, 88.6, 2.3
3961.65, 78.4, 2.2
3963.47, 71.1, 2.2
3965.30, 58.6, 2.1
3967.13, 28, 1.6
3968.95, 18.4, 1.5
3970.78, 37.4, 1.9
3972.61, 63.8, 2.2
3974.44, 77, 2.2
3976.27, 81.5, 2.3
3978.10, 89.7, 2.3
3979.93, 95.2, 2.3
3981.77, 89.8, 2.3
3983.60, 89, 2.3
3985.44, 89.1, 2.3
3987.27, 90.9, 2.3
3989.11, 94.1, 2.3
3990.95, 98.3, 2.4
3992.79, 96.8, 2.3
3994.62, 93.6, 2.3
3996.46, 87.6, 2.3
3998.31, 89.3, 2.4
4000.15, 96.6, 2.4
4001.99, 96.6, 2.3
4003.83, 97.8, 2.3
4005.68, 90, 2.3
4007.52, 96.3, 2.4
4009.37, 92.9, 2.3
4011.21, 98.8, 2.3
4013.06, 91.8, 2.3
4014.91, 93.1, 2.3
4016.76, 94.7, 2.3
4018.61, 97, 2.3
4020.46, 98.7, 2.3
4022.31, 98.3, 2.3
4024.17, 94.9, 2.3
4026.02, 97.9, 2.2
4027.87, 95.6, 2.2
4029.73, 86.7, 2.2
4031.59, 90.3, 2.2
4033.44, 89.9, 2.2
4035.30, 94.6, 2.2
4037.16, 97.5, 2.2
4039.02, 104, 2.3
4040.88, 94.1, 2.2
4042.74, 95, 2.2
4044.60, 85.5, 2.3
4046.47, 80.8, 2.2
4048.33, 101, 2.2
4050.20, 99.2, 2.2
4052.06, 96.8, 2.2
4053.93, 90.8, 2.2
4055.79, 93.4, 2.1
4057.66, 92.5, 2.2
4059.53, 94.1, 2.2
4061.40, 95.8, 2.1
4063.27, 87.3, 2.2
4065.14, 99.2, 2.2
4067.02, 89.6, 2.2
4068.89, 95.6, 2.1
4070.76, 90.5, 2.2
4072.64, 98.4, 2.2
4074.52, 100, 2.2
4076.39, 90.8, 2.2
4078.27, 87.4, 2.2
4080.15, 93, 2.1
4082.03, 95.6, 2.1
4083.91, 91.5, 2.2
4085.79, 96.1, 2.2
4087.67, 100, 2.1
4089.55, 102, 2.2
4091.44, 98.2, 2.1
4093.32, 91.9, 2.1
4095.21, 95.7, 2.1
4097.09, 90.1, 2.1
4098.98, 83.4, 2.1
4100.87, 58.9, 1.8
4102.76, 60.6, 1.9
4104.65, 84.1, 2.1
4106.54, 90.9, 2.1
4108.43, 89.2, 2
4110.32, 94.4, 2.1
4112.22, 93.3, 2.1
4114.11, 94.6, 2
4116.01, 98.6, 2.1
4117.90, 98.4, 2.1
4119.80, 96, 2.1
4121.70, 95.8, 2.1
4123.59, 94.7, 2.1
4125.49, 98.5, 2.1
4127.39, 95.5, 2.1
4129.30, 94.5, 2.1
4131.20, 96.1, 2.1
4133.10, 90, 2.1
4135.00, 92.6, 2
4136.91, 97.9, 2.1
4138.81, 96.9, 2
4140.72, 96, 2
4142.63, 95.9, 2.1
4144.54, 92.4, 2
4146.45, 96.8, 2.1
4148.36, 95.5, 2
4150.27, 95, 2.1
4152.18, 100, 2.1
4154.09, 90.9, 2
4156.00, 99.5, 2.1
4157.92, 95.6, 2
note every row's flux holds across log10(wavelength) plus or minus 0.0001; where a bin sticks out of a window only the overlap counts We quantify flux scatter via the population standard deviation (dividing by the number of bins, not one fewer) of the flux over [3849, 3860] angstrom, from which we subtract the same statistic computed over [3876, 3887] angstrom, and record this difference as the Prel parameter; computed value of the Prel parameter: -1.1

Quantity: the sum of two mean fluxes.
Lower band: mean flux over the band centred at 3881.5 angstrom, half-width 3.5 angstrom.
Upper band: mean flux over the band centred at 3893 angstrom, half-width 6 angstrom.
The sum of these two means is 159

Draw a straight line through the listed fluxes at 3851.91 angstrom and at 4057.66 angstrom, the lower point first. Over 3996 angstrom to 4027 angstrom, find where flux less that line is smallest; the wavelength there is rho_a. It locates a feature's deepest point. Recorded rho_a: 3996.46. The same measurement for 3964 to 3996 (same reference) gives 3968.95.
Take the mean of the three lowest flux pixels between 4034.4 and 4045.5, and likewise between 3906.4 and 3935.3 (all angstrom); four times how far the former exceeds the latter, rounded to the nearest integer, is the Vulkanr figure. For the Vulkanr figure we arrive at 265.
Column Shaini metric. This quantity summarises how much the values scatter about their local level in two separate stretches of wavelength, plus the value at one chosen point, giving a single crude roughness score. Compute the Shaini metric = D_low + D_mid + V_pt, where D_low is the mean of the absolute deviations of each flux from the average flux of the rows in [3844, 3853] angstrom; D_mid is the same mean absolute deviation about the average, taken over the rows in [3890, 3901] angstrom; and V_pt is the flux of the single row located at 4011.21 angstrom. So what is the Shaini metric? 105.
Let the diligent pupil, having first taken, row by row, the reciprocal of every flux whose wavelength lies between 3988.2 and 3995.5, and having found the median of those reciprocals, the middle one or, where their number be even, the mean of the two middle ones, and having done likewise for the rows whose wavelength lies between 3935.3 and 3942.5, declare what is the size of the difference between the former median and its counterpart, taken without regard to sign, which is 0.0047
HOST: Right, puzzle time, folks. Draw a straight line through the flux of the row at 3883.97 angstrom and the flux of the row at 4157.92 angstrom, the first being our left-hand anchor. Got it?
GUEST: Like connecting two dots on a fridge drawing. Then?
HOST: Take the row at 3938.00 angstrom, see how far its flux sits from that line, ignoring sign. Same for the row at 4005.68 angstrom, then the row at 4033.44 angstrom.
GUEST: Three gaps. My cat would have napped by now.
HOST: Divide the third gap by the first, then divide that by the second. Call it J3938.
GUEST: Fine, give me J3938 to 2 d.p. 0.10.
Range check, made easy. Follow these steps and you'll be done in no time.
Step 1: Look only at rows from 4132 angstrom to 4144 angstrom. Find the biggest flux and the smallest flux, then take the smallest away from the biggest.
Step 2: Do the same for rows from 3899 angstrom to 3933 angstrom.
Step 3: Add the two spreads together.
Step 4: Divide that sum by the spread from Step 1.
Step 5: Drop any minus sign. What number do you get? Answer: 10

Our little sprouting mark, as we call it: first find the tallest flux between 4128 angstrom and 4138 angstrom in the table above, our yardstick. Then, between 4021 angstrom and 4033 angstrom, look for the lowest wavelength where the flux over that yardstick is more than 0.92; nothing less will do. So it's 4022.31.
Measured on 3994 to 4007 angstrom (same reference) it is 3994.62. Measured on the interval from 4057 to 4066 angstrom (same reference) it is 4057.66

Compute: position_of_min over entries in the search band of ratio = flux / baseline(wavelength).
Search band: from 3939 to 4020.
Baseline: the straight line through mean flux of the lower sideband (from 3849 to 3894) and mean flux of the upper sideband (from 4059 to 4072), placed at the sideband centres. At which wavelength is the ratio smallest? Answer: 3968.95 angstrom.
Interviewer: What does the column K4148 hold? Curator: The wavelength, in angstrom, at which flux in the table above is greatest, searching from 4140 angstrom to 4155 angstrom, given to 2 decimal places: 4152.18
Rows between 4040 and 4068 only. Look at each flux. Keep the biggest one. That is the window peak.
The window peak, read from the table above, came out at 101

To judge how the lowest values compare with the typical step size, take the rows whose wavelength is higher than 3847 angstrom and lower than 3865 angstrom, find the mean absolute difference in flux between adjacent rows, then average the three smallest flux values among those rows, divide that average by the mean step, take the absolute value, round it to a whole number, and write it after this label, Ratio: 15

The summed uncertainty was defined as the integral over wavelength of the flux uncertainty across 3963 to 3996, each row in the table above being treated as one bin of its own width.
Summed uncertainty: 72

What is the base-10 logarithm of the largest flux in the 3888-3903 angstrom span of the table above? 1.95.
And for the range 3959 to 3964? 1.95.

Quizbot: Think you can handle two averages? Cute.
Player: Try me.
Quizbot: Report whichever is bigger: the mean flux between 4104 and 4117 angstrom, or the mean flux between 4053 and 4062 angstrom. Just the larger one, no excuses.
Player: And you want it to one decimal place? 93.3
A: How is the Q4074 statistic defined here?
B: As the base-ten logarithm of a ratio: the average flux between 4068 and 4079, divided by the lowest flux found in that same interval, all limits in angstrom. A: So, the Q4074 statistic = 0.031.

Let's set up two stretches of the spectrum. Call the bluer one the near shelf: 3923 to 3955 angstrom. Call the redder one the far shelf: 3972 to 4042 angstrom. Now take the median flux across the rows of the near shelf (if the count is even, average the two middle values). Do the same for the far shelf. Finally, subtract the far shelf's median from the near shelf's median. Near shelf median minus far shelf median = -16.4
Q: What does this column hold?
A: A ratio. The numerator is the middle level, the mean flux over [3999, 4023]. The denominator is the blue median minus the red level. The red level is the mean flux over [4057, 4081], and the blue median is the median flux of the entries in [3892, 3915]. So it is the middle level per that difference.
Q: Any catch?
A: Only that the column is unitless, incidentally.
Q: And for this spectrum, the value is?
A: -13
